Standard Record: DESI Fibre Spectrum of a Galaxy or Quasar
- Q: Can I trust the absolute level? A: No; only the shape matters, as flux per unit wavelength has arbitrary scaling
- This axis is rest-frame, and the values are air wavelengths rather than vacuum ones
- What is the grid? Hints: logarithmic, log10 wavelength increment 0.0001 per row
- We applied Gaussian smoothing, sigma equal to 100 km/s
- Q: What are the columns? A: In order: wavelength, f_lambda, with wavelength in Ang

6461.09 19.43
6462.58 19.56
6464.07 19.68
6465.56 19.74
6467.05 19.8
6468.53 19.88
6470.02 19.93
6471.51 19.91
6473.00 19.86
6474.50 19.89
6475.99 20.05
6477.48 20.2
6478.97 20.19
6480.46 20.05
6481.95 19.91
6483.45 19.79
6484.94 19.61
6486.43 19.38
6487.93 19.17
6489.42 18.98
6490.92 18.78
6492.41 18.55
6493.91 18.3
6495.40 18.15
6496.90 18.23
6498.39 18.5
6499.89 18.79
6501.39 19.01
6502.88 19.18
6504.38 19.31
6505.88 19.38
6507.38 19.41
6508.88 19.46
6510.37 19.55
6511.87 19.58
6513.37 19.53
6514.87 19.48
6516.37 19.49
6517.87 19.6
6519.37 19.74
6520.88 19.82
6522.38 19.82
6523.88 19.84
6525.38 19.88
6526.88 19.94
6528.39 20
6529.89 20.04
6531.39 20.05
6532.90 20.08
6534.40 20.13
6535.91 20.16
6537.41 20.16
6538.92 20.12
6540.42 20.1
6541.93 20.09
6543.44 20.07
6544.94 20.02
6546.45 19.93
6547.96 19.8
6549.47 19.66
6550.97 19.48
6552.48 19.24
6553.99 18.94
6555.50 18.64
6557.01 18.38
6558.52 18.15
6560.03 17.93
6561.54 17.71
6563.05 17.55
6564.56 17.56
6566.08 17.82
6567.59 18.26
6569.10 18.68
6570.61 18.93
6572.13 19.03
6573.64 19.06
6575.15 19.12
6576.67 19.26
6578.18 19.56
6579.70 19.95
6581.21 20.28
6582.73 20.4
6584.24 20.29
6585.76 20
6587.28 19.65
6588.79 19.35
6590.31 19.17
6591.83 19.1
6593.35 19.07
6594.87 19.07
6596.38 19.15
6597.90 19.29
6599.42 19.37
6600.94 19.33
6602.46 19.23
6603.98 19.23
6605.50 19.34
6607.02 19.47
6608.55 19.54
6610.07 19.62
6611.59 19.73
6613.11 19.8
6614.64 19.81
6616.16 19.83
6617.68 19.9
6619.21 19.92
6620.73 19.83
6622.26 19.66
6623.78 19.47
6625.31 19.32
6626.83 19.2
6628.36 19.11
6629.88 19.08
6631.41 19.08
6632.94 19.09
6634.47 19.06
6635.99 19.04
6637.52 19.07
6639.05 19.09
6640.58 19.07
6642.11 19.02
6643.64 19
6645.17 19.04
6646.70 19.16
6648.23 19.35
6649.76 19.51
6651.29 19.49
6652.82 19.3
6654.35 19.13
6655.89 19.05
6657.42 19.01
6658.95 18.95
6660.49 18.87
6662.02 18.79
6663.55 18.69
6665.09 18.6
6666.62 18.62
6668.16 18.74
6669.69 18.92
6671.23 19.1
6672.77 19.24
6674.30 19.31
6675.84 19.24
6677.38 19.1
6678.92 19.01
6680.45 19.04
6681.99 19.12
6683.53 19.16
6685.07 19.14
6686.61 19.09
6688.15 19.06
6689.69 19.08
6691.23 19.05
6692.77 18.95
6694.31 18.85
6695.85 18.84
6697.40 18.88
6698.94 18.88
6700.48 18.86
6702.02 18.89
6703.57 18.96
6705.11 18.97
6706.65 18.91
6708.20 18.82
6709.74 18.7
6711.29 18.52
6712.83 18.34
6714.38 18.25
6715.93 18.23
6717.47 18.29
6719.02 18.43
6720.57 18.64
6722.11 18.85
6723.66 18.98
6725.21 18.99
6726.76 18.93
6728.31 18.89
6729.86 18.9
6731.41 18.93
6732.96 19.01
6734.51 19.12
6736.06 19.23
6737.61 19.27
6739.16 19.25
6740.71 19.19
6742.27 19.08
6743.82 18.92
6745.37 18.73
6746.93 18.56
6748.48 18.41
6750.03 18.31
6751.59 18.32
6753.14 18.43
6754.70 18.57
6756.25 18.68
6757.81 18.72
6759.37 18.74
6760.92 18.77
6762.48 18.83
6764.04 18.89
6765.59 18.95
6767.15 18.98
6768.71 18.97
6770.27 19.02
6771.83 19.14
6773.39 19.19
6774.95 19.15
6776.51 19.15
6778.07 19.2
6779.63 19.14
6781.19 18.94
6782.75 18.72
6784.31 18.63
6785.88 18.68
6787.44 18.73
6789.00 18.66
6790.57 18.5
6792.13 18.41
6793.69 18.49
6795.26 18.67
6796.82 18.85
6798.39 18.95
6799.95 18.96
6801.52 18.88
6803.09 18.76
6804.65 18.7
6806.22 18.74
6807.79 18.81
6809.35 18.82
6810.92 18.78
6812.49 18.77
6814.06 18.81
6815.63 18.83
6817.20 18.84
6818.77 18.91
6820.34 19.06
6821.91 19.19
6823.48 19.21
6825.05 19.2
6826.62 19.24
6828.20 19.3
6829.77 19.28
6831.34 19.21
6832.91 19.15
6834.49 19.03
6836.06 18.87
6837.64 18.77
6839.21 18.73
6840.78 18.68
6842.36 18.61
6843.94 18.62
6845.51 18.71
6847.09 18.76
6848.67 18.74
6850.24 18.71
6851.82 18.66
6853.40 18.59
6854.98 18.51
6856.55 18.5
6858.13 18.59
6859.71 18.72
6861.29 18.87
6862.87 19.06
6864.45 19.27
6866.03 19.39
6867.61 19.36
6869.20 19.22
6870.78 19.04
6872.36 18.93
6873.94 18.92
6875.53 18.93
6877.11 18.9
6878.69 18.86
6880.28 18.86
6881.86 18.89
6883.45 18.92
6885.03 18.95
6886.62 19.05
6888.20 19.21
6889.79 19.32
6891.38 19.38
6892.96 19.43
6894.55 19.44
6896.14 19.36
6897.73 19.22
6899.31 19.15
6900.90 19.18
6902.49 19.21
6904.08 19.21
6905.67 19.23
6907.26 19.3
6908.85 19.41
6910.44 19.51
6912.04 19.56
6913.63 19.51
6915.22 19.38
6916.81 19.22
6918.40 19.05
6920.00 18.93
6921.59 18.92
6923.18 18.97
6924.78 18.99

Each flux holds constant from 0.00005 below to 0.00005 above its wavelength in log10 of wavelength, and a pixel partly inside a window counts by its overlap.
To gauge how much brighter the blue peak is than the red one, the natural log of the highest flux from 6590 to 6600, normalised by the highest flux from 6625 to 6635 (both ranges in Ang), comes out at 0.003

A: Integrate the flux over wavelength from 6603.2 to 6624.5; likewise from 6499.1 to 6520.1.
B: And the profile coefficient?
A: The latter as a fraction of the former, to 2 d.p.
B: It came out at 0.97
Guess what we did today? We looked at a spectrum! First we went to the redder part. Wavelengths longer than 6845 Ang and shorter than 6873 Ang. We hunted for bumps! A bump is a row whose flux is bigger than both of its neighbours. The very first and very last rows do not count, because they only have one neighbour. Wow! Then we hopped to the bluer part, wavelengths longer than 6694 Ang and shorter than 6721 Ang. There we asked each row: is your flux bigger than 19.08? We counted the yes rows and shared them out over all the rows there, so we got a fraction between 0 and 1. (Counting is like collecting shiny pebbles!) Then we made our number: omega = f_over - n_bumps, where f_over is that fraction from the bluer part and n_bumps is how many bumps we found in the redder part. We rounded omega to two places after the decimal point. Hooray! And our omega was -2.00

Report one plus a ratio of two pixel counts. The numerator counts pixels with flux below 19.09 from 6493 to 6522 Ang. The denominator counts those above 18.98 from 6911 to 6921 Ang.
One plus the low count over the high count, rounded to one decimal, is 2.2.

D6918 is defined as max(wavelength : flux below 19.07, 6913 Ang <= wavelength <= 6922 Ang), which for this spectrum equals 6921.59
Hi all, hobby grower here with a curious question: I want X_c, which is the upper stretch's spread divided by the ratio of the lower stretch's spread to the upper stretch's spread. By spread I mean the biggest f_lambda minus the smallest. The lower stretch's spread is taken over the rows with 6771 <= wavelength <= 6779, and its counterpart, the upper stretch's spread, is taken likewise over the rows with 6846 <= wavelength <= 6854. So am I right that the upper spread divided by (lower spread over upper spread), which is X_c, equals 0.5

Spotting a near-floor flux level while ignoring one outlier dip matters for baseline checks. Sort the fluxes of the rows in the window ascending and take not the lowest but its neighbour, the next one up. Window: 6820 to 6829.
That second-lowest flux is 19.19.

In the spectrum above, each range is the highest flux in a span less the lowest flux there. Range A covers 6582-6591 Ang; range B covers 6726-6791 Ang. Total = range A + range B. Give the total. 2.2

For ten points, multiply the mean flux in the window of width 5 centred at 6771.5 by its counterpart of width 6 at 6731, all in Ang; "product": 362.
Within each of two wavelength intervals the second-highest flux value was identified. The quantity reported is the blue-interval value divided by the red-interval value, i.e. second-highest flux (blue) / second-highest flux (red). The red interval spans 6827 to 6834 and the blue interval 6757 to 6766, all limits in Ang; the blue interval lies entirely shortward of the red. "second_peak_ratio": 0.98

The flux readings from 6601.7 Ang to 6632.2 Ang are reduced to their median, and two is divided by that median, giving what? 0.103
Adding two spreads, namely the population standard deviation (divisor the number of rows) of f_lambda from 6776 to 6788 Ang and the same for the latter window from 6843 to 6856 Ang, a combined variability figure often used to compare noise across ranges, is 0.30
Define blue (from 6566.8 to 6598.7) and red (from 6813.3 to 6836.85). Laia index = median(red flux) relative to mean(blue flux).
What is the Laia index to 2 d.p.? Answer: 0.99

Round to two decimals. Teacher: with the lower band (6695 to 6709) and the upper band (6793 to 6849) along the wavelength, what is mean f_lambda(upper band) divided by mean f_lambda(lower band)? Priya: 1.00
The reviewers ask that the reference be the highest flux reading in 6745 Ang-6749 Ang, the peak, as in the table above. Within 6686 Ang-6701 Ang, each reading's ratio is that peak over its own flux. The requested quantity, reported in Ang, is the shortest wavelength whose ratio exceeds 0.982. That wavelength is 6688.15 Ang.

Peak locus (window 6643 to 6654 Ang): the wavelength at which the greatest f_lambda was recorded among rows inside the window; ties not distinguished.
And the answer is 6649.76 Ang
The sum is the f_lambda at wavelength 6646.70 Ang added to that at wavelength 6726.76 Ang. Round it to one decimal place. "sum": 38.1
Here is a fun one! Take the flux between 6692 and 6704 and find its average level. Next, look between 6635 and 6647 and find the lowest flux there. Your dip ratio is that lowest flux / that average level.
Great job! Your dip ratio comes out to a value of 1.01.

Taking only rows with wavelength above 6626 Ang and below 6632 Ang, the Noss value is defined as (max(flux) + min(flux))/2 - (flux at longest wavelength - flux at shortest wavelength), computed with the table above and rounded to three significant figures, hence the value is 19.3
